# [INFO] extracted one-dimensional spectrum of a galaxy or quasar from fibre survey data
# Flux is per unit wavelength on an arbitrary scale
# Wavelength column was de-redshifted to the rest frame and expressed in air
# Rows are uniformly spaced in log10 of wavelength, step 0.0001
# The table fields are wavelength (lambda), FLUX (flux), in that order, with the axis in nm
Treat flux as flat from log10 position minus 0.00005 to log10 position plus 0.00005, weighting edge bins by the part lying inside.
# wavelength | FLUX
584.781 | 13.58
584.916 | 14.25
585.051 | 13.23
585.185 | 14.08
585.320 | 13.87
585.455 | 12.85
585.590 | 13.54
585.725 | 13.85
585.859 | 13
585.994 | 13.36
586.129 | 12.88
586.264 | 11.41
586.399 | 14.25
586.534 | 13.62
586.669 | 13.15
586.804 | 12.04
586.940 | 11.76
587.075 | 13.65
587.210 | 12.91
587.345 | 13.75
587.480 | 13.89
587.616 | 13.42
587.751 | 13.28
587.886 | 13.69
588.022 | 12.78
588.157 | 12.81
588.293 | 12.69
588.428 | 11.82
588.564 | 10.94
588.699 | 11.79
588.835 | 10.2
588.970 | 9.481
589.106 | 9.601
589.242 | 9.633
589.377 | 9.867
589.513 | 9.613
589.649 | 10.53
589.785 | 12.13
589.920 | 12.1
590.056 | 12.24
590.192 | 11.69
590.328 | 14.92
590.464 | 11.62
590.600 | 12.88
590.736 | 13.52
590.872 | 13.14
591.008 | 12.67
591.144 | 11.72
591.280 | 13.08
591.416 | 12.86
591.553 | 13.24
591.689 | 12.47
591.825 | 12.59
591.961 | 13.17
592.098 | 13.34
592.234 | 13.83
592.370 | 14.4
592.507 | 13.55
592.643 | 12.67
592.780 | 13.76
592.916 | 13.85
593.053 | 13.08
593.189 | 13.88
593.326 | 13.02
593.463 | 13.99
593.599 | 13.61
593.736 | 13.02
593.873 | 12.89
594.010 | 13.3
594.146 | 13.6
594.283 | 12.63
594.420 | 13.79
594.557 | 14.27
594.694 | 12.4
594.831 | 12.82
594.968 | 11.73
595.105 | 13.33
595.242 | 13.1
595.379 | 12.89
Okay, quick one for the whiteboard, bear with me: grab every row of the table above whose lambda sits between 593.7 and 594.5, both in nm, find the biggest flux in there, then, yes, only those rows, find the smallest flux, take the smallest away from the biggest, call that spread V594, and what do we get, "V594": 1.2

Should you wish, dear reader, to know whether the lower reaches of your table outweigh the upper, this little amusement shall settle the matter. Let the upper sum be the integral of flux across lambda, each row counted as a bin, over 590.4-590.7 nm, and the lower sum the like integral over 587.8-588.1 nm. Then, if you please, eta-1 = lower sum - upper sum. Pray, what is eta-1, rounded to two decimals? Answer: 0.25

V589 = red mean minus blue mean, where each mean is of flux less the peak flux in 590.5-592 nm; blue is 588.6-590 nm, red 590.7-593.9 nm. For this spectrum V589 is 2.7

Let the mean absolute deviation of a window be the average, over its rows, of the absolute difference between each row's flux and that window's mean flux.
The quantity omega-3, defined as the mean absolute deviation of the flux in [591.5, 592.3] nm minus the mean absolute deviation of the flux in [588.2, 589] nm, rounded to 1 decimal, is -0.6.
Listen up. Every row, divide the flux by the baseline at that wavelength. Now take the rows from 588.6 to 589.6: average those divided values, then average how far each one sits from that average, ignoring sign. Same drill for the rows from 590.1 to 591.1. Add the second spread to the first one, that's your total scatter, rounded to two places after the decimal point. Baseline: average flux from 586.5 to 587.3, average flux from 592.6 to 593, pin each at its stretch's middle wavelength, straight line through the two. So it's 0.10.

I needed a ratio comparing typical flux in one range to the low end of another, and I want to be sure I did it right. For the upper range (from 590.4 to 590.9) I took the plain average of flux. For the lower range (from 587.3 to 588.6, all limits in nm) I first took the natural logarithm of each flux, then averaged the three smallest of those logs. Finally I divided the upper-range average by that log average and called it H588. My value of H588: 5.18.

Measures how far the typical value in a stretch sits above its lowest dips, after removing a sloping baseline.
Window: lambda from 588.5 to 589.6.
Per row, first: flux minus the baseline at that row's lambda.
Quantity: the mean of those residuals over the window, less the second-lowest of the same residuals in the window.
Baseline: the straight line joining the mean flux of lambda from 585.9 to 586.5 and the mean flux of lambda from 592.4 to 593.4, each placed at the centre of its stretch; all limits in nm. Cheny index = 0.56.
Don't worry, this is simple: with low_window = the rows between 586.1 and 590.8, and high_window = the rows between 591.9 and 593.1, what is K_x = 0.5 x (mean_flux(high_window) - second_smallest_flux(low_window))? 2.0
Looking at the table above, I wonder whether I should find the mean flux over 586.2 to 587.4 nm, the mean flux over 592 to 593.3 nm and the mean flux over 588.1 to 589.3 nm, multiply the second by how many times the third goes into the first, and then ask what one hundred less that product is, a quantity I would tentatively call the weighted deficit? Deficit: 84.0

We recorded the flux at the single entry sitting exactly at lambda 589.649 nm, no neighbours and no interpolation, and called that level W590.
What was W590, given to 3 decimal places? 10.530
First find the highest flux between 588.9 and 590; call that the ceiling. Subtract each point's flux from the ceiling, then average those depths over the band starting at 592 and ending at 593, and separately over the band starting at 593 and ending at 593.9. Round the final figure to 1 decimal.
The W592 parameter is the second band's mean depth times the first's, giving 1.8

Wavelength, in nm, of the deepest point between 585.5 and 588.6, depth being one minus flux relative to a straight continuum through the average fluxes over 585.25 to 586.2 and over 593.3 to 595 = 588.564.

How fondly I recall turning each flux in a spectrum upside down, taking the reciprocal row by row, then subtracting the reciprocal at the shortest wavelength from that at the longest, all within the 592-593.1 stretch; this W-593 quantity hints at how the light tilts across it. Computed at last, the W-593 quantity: 0.001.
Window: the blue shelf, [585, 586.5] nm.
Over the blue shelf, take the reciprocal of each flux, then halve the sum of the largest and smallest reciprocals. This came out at 0.079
